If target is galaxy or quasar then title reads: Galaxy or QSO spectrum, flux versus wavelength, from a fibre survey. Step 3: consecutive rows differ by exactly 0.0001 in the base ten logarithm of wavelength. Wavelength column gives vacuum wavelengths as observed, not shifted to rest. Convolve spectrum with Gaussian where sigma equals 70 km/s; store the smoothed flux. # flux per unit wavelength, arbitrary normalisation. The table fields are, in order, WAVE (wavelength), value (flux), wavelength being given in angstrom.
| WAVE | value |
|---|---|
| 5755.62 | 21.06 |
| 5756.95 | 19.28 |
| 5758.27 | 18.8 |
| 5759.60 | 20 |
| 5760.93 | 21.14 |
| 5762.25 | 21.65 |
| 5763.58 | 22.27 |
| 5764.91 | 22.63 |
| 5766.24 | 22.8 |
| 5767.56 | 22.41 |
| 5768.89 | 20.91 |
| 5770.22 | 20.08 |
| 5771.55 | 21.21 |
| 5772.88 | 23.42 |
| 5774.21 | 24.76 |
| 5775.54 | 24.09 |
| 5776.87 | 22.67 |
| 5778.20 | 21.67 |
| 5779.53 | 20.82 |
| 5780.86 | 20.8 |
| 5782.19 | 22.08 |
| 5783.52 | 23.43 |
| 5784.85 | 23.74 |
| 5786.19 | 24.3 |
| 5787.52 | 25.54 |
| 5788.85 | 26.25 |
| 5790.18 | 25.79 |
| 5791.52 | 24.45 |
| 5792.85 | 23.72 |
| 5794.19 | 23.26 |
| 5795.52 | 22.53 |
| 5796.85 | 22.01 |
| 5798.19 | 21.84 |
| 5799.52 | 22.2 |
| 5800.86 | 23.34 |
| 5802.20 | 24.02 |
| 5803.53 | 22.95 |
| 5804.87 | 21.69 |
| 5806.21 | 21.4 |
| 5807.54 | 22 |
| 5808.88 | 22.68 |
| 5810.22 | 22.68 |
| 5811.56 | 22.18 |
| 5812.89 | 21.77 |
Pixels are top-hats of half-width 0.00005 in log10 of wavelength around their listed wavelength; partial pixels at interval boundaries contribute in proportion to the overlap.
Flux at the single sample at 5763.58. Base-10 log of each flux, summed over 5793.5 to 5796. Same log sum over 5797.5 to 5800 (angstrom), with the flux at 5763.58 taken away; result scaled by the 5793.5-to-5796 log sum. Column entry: -7.20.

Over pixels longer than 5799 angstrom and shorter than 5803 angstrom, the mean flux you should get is 23.2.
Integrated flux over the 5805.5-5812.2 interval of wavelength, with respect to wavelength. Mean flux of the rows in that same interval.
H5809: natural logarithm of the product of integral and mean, 8.10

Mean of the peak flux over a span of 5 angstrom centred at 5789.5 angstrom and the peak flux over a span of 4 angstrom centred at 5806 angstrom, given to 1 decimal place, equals 24.1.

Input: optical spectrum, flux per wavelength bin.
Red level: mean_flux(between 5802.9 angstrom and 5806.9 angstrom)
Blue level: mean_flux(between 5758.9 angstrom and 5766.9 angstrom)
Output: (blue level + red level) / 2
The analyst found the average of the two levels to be 21.9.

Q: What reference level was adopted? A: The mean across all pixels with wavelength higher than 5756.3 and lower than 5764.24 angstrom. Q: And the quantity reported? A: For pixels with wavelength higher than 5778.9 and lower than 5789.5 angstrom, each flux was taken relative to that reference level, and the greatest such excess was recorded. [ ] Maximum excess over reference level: 5.7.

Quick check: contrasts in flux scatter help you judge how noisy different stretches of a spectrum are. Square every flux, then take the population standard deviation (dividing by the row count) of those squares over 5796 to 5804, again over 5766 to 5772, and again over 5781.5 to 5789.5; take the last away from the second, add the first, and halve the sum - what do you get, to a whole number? 6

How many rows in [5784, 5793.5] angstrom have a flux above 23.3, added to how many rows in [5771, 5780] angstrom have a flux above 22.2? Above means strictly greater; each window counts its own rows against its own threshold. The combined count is 11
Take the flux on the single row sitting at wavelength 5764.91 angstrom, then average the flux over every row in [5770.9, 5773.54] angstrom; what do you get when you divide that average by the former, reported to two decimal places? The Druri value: 0.99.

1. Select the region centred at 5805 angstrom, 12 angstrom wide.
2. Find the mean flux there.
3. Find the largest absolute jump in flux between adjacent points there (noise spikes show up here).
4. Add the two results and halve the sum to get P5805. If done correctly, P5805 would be 11.9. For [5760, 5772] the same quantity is 11.6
